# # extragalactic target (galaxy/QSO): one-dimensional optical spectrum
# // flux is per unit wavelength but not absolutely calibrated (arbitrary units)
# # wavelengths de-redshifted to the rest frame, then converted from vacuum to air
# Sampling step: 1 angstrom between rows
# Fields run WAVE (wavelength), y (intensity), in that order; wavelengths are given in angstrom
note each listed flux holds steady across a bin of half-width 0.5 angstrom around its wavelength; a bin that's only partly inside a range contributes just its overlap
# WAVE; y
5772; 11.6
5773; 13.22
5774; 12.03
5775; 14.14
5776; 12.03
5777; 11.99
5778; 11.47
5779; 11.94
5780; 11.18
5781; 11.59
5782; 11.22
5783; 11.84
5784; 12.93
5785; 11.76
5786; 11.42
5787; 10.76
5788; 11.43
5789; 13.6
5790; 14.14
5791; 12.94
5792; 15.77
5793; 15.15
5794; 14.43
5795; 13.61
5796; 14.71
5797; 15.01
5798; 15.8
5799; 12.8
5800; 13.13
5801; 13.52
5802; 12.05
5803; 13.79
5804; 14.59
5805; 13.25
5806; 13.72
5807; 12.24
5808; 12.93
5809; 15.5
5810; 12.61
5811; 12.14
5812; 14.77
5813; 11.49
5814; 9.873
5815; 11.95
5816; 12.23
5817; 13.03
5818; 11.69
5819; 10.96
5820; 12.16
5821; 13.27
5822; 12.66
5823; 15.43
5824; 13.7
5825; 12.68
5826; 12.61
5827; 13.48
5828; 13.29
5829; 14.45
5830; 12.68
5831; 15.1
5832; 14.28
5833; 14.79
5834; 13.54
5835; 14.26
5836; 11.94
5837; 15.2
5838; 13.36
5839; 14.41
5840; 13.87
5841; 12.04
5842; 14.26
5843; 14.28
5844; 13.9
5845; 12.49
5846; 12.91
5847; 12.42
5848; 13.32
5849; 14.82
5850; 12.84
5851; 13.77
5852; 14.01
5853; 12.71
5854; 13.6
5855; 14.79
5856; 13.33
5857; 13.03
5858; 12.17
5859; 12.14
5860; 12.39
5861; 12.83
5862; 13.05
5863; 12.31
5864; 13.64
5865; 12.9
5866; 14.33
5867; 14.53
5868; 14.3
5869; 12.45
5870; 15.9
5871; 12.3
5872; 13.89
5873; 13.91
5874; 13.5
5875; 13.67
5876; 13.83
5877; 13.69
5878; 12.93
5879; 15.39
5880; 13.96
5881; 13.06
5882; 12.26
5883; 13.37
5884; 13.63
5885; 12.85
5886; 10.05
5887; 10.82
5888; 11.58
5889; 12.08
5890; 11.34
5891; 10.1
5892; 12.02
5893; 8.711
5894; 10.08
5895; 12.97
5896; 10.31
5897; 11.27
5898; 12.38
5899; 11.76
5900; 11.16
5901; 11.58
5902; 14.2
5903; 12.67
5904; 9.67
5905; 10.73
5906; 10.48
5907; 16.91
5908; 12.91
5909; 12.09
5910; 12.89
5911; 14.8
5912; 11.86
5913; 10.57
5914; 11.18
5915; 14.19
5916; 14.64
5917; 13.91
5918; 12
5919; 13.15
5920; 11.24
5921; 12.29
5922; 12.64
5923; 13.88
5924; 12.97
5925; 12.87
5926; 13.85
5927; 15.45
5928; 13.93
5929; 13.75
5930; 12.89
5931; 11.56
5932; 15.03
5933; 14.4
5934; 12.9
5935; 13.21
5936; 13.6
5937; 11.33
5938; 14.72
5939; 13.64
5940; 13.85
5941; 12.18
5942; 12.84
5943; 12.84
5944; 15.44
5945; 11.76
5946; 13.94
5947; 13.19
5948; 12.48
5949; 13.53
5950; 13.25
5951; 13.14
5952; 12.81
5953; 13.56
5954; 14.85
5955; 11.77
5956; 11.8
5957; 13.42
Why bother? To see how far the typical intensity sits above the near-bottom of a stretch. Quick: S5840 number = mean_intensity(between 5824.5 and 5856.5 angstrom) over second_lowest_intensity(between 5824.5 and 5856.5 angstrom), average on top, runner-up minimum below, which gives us 1.13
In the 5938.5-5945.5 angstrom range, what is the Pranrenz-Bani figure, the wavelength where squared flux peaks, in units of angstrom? 5944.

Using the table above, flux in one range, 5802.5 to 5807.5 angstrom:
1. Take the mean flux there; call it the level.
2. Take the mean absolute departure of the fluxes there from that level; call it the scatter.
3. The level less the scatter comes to 12.9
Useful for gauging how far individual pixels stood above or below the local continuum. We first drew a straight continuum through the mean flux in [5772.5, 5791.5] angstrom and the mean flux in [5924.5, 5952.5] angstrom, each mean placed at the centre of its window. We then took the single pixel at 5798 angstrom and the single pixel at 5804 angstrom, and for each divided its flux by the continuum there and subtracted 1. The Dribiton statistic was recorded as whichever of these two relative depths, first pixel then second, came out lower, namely 0.18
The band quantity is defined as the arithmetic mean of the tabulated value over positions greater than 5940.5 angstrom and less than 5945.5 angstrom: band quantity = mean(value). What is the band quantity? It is 13.0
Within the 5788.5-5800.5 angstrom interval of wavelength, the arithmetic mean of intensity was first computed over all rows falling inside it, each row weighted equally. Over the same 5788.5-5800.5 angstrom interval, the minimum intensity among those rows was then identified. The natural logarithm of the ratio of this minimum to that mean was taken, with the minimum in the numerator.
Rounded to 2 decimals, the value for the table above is -0.11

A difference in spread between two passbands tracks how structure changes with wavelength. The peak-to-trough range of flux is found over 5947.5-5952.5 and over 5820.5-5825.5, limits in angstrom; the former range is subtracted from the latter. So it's 2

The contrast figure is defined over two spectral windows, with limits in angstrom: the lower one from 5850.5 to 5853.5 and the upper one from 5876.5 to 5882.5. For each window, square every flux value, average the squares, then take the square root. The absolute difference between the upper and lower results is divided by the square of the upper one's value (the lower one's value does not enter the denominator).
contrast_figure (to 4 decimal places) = 0.0004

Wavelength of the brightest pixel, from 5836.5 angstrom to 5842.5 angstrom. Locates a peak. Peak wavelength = 5837 angstrom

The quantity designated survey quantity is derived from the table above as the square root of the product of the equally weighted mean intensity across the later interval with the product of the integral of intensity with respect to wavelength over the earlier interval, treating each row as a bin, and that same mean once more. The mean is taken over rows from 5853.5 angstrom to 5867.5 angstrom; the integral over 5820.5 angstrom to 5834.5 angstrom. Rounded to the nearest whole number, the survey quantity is 183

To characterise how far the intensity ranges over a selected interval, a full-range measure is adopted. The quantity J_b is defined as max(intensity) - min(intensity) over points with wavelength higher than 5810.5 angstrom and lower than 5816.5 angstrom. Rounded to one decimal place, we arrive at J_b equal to 4.9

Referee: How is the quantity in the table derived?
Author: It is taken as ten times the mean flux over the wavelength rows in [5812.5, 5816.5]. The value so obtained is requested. 114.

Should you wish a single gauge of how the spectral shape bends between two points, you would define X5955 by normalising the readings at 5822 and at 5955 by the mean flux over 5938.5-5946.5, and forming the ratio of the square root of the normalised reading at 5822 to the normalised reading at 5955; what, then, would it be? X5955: 1.10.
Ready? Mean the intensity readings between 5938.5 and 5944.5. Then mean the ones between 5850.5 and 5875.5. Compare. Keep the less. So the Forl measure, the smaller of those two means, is 13.4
